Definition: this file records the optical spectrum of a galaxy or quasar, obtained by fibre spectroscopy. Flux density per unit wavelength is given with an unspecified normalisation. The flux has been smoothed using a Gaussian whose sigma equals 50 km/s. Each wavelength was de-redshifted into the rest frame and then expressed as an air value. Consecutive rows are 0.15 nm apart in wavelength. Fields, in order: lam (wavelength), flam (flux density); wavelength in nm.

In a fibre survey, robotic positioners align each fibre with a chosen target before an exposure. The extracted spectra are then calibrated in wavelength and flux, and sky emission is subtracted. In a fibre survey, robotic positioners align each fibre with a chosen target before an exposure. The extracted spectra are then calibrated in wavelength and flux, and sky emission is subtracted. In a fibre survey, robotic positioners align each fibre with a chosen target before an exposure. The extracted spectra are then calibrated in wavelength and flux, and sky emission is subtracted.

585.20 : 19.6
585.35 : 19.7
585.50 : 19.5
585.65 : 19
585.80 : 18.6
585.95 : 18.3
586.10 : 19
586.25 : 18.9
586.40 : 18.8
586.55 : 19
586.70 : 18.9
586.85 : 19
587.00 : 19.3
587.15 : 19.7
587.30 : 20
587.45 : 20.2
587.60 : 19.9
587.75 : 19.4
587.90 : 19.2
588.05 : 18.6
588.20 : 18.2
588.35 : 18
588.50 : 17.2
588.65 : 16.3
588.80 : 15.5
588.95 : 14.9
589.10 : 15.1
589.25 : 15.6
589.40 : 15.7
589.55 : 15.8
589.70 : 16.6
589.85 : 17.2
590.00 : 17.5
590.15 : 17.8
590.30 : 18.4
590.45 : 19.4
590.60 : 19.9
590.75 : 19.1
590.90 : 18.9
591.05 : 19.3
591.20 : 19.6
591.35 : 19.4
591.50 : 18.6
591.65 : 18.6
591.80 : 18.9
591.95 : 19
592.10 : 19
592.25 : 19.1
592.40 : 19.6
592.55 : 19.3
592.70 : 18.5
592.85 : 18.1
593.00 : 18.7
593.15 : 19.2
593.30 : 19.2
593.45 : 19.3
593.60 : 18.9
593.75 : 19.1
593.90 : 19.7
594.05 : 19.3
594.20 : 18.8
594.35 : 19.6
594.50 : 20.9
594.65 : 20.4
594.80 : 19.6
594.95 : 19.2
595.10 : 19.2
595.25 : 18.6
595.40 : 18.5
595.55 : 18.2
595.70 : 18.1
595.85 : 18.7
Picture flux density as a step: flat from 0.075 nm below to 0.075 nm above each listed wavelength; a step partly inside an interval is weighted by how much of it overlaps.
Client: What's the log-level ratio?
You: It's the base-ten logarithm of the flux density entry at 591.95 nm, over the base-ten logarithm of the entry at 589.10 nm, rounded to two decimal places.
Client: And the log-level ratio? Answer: 1.08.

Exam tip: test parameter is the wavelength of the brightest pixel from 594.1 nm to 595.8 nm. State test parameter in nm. 594.50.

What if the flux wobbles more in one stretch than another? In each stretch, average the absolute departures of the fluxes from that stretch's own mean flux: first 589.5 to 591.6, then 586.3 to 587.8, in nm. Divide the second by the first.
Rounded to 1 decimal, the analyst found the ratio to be 0.4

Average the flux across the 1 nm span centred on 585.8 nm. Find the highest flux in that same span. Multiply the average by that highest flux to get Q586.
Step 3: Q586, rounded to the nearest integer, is 374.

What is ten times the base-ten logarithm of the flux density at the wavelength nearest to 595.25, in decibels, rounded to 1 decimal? 12.7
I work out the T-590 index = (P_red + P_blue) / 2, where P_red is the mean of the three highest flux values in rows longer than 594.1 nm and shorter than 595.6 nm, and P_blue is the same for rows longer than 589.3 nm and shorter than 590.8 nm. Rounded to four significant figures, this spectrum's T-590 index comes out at 19.88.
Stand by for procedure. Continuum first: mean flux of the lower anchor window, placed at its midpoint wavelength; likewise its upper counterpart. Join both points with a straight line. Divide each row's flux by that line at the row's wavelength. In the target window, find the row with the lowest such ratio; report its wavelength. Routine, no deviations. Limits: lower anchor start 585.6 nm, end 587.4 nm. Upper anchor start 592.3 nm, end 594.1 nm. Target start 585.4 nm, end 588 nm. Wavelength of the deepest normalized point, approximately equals 585.95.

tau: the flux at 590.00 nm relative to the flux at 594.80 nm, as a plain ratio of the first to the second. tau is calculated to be 0.89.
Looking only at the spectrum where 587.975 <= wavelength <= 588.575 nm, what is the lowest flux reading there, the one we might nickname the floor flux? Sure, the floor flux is 17.2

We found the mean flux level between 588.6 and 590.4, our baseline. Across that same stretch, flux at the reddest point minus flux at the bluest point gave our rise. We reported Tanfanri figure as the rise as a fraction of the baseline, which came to 0.13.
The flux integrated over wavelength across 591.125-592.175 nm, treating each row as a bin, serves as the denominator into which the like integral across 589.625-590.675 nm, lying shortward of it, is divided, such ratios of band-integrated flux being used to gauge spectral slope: 0.95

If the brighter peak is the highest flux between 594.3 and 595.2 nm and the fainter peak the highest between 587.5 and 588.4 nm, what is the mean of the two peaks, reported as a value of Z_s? 20.4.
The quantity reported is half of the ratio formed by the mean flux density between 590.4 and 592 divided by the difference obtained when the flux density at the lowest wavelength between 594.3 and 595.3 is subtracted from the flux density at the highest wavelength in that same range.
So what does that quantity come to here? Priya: -10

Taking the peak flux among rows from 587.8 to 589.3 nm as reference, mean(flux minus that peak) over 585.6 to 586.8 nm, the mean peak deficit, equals -0.39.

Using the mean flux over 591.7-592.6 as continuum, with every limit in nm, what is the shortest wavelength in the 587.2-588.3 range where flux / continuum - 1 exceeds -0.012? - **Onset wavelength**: 587.30 nm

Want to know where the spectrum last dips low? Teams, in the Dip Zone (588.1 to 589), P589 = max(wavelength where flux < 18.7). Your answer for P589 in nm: 588.95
